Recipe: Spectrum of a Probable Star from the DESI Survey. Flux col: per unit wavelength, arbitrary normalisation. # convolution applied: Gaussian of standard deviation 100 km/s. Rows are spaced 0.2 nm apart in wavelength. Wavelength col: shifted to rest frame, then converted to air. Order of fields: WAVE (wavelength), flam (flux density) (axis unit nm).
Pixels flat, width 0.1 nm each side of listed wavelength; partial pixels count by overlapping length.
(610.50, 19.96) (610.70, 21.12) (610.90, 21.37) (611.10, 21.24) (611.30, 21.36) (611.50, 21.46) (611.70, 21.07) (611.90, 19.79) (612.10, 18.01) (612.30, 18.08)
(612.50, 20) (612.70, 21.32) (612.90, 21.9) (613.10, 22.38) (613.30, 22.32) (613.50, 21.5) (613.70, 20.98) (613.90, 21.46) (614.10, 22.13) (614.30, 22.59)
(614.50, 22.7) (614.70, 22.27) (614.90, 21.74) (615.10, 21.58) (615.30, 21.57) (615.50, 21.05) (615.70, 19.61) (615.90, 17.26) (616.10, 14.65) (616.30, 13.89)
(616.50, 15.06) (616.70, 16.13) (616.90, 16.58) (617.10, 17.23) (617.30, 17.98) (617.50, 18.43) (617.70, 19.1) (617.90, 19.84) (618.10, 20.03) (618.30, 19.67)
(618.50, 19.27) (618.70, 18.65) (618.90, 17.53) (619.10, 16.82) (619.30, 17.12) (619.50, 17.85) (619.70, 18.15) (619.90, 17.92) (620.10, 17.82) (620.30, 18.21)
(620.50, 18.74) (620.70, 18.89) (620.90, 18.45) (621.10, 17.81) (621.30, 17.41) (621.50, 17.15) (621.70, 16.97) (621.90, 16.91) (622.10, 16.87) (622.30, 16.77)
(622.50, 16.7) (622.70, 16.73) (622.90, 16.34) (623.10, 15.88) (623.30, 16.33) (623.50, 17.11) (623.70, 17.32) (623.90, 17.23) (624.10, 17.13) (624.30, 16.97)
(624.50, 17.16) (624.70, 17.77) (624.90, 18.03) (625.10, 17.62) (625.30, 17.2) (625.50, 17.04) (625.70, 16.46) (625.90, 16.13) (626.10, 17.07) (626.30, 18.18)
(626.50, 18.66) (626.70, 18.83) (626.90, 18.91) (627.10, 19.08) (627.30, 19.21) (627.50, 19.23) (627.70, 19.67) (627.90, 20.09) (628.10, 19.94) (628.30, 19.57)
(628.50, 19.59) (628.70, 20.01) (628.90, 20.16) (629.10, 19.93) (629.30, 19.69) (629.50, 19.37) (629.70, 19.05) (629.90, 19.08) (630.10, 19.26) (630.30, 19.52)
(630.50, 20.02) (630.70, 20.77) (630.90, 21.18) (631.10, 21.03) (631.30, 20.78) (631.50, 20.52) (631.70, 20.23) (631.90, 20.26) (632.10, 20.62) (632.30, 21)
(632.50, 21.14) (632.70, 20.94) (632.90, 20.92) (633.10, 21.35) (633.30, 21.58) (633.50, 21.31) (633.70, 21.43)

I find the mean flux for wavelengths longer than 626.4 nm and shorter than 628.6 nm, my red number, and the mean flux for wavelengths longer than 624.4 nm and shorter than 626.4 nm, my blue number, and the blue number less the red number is -2.1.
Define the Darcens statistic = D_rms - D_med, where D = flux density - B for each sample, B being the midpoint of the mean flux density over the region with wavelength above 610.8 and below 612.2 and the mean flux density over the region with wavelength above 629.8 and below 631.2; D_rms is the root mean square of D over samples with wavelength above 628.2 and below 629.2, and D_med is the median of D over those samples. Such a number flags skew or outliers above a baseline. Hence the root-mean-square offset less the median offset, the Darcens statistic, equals 1.0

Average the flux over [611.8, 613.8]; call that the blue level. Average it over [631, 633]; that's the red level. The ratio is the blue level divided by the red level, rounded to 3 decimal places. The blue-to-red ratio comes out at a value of 0.994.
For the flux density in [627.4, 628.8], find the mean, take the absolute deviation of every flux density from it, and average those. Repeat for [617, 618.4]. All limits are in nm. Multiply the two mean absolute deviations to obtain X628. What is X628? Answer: 0.21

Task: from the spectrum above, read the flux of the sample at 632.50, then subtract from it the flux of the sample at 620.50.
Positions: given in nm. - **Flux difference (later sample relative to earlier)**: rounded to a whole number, 2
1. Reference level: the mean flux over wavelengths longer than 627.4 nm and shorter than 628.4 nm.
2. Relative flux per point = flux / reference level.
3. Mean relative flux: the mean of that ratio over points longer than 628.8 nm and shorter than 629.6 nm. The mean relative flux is 1.00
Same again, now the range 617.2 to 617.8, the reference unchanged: 0.94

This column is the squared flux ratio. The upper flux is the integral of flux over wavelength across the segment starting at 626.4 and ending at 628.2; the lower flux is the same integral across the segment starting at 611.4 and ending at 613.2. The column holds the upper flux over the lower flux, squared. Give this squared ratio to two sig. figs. 0.89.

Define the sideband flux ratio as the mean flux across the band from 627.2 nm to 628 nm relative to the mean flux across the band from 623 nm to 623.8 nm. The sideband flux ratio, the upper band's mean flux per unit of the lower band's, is 1.17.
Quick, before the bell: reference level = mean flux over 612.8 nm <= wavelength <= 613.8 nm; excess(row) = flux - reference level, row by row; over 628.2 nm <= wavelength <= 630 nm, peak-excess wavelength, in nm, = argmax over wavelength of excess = 628.90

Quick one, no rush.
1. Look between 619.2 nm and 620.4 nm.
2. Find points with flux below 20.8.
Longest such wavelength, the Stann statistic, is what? 620.30 nm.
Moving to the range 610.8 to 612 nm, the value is 611.90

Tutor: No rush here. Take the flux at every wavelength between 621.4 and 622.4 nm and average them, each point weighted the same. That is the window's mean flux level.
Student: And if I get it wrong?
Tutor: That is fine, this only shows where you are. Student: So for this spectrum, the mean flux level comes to 16.9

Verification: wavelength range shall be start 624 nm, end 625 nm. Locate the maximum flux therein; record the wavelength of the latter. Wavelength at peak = 624.90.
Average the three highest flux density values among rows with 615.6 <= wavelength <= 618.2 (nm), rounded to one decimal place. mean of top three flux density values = 19.8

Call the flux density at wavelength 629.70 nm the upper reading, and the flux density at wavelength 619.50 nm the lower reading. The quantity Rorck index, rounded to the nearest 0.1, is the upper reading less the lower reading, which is 1.2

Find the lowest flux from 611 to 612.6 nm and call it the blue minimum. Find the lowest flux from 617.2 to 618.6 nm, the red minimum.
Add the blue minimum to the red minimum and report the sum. 36.0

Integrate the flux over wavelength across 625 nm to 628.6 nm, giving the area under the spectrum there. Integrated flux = 66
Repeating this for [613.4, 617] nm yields 71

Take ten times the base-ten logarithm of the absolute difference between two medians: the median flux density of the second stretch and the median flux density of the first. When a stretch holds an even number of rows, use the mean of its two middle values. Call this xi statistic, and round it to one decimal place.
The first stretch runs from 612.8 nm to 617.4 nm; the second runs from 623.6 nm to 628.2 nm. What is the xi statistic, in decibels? 5.7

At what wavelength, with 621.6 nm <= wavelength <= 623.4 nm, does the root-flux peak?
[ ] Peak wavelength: 621.70 nm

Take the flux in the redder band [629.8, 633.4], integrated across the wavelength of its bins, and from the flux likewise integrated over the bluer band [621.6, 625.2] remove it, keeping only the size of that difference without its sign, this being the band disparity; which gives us 13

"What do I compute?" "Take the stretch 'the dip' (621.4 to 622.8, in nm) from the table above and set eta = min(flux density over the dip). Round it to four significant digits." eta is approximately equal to 16.70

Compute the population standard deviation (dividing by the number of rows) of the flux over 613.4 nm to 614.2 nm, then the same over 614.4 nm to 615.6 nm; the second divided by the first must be 1.3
